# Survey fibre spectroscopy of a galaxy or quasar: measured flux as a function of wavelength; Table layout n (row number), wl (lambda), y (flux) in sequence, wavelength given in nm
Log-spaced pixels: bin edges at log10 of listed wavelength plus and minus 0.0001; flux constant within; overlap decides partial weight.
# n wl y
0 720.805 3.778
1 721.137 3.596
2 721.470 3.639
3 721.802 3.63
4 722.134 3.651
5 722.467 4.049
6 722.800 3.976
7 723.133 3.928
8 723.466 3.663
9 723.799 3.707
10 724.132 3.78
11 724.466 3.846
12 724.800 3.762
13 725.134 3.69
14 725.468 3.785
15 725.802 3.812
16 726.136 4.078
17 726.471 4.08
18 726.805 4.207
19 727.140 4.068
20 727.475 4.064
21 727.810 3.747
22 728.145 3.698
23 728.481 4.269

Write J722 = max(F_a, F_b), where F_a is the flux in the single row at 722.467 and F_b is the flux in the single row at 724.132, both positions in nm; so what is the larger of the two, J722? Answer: 4.05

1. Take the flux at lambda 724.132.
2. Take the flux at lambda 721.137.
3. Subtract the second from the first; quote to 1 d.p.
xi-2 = 0.2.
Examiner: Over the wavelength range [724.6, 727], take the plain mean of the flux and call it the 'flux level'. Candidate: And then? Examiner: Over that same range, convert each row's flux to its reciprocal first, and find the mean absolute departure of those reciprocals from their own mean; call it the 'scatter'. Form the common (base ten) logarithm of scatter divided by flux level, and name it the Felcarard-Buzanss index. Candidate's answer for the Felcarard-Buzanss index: -2.54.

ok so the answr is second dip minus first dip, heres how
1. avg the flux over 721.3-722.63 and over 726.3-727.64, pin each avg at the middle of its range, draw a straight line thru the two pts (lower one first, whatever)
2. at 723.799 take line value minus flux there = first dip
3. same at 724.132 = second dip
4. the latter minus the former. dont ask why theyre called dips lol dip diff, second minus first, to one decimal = 0.0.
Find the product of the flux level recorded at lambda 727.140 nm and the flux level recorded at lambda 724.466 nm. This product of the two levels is 15.6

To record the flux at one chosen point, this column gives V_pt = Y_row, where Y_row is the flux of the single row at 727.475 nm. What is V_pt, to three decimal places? 4.064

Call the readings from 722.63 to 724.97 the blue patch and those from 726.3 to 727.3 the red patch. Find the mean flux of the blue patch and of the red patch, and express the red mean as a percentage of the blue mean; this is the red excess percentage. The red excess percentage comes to 108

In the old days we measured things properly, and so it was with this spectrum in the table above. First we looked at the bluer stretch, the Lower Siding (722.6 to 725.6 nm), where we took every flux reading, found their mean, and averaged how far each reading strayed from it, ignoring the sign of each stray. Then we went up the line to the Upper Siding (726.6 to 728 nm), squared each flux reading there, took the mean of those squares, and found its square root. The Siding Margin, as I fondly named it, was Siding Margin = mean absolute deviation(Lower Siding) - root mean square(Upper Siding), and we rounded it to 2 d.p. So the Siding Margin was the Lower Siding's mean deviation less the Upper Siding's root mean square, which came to -3.94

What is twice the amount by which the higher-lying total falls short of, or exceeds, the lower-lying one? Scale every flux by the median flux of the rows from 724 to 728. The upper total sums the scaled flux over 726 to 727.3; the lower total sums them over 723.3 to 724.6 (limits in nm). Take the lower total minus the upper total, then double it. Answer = -0.8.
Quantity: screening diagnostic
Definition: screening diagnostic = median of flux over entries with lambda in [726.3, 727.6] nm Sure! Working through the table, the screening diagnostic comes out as 4.07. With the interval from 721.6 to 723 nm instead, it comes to 3.81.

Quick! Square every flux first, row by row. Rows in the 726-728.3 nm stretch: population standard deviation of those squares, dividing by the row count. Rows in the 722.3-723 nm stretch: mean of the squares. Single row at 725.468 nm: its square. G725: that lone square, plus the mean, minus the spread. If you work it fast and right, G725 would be 29.0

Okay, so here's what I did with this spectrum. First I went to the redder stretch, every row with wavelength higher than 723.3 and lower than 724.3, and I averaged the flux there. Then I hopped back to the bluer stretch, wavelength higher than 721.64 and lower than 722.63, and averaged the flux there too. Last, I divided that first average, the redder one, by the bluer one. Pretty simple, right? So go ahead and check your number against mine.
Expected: 0.98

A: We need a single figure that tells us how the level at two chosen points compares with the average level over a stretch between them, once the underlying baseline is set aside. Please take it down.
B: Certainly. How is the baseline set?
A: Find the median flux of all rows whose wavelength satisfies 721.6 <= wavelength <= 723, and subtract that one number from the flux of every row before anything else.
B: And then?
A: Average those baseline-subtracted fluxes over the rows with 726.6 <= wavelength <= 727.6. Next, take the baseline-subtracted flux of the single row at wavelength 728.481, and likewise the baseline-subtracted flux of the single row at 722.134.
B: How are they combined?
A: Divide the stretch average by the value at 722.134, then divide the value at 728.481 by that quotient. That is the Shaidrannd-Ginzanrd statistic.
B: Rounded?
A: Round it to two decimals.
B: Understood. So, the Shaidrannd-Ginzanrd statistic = -0.25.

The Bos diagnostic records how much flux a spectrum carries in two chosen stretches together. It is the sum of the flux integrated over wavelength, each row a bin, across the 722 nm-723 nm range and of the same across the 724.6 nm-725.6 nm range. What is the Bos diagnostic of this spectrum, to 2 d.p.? 7.64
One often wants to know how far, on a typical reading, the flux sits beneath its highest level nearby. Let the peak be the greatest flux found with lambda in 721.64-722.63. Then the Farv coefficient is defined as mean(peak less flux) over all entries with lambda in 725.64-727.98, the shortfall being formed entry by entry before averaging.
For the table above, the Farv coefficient 0.04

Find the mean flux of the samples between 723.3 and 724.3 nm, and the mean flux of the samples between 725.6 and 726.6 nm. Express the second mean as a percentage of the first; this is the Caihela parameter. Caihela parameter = 107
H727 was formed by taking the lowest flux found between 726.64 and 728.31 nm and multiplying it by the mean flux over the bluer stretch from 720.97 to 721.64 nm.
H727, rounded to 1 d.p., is 13.4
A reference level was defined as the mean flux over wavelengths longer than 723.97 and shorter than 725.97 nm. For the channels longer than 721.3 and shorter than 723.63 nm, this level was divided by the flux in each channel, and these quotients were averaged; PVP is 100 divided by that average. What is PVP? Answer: 100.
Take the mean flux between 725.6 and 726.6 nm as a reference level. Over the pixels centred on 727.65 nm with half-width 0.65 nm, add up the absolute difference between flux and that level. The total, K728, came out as 0.69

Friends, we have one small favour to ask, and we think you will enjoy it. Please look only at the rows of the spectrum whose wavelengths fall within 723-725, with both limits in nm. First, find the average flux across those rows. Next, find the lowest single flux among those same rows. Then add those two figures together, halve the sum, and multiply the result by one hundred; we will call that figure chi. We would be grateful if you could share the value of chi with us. 372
